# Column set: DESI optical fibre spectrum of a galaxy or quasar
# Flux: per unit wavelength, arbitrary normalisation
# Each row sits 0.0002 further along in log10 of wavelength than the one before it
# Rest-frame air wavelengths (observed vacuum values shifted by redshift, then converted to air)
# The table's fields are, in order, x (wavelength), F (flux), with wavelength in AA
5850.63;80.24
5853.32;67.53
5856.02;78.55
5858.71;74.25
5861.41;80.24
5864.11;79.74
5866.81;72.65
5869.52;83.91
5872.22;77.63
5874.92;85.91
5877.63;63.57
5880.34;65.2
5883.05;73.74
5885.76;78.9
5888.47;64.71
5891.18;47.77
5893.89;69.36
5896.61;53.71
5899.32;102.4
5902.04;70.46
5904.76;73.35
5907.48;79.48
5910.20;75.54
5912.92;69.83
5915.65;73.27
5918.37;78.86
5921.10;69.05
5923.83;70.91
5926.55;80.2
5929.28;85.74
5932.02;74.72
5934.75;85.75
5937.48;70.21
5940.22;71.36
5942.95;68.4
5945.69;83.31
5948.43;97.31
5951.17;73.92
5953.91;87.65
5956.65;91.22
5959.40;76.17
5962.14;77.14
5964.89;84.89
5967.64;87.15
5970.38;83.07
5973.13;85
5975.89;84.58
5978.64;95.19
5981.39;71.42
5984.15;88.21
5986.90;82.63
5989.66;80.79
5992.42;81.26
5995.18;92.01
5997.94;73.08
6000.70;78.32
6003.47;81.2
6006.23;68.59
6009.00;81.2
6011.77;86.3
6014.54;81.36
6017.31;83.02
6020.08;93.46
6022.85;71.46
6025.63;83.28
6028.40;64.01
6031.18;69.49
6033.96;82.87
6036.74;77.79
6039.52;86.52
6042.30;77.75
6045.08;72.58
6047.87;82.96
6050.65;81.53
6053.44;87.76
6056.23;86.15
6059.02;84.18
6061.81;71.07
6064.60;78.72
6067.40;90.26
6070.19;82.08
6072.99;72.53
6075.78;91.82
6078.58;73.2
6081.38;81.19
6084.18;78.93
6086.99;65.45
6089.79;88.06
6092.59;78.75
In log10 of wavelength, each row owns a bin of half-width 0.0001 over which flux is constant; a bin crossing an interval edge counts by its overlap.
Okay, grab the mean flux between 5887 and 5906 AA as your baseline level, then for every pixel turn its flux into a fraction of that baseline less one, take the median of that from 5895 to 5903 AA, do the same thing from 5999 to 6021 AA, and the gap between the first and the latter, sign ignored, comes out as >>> 0.157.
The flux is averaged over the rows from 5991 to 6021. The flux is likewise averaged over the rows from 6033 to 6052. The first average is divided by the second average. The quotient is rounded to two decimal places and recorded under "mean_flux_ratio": 1.02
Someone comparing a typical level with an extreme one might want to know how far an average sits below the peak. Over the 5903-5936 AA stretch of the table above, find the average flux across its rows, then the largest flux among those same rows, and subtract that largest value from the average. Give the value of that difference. -9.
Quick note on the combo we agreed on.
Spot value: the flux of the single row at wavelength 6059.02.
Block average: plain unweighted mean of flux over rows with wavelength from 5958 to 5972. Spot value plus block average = 166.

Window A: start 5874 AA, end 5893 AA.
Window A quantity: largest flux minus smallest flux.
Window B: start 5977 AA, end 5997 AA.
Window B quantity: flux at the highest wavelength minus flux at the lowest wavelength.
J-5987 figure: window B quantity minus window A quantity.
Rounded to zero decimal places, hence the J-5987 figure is -41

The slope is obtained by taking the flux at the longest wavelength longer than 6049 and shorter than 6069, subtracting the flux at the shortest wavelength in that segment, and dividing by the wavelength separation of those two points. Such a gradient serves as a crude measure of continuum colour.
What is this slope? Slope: 0.52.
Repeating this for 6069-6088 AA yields -0.99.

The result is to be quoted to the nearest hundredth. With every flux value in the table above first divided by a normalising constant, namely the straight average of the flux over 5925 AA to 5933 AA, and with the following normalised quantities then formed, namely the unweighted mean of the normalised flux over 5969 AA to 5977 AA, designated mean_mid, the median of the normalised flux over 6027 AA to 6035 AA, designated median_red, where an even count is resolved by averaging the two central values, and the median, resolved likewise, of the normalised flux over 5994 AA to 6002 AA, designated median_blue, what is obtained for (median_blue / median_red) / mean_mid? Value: 1.07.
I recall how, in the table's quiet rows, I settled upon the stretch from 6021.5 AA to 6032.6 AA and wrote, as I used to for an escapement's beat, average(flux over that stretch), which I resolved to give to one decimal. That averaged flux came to 72.1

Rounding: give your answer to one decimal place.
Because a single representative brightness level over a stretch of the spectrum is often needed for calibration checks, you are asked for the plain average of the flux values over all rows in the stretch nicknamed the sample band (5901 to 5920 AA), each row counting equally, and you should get 74.4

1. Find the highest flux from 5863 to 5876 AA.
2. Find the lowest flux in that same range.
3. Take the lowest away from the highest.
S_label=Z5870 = 13.3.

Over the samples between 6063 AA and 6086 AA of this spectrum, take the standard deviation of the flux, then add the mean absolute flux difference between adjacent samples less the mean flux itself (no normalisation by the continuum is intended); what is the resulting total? -63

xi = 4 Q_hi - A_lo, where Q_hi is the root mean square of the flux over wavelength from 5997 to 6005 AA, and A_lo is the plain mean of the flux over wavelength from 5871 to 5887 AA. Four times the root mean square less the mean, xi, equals 236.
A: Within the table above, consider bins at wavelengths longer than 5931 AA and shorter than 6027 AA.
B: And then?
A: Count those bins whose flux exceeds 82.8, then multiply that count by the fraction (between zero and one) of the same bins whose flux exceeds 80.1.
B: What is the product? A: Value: 11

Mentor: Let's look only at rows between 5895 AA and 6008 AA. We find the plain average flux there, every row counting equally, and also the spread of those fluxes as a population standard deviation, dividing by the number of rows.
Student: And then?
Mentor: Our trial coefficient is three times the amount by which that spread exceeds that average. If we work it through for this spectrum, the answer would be -211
